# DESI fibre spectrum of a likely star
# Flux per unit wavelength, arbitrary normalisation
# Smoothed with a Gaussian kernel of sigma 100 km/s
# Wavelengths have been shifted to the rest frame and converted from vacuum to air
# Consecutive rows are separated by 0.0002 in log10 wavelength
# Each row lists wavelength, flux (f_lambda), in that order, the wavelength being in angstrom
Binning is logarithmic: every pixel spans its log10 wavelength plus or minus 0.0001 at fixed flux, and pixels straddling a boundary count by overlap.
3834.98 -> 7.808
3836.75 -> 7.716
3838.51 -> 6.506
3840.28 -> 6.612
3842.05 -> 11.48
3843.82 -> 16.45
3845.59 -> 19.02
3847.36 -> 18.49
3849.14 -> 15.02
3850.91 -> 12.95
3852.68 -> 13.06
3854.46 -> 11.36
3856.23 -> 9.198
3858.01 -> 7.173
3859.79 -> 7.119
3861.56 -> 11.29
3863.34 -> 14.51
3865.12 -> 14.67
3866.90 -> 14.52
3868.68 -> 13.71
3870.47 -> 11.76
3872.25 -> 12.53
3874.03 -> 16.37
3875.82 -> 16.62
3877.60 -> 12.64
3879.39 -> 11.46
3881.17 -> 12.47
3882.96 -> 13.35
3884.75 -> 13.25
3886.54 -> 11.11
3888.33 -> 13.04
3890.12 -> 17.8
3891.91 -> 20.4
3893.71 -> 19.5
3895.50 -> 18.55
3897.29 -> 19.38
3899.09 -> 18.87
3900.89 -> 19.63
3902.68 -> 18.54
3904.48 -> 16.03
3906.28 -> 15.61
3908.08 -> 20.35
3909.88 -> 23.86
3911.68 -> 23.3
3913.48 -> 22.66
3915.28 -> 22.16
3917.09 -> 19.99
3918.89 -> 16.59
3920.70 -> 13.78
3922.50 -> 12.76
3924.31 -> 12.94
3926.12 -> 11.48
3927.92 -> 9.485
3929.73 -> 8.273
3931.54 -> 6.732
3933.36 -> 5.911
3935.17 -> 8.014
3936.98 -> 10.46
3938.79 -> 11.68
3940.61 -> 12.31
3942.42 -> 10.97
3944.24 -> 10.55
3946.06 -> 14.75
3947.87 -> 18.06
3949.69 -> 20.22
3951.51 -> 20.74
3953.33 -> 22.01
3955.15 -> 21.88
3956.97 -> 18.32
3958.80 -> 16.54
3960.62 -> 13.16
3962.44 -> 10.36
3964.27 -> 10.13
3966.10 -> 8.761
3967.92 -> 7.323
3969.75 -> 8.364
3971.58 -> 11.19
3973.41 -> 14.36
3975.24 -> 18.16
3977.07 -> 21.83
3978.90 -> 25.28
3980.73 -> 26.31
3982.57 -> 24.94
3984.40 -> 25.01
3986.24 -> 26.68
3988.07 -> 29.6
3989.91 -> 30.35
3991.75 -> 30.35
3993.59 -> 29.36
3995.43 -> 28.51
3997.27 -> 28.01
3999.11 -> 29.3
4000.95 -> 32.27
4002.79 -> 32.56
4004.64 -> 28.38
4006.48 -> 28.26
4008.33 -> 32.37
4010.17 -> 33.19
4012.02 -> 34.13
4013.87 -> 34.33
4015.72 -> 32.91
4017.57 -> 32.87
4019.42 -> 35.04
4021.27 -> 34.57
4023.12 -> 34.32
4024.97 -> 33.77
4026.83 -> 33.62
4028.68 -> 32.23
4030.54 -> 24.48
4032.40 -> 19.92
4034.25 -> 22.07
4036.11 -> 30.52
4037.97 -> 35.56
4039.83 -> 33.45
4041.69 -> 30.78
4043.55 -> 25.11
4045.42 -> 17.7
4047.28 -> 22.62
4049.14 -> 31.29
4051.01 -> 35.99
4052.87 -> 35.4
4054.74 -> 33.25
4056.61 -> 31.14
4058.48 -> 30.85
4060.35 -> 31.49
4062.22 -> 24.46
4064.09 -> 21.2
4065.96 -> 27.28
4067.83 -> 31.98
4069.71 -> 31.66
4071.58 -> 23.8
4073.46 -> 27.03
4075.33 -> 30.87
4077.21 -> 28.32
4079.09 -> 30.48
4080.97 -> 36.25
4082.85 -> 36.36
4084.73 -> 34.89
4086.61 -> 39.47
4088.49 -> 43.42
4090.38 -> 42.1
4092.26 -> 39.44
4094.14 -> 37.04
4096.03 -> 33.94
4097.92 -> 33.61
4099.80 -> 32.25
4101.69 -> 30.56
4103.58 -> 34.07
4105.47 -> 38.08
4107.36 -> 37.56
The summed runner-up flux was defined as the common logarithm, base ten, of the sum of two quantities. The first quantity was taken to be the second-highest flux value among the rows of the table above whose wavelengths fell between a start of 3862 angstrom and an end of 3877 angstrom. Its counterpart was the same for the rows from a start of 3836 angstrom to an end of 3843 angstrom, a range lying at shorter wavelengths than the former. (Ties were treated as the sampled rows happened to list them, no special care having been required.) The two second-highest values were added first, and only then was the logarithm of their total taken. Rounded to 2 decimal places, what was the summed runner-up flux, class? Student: 1.38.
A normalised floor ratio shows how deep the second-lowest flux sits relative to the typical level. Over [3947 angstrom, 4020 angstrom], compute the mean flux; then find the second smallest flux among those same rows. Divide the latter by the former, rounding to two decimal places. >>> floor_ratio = 0.35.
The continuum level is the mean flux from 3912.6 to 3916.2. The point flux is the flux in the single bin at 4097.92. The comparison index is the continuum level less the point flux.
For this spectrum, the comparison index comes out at -11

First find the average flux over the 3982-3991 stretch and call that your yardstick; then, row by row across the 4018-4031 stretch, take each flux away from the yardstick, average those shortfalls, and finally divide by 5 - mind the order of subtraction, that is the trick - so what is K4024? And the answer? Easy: -1.1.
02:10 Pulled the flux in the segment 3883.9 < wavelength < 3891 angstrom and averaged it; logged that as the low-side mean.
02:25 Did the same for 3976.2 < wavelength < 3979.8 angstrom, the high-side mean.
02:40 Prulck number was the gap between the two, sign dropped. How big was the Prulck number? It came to 9.8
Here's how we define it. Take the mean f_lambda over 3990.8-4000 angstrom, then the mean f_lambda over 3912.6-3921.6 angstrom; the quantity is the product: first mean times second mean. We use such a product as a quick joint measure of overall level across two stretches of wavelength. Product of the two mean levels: 554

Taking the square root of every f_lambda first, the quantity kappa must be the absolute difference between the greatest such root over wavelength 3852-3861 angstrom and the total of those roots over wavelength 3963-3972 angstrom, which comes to 11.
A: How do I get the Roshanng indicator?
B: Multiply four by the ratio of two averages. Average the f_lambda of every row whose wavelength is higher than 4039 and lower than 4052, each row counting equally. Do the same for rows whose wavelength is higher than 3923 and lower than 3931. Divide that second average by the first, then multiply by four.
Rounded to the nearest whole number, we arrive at 1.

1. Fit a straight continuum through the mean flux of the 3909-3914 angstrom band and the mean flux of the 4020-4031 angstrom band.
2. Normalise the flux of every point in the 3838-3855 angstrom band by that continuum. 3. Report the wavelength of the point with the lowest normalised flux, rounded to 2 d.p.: 3838.51 angstrom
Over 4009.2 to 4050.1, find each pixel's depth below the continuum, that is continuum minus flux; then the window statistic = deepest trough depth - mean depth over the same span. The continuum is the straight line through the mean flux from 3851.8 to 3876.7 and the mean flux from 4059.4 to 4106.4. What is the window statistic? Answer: 14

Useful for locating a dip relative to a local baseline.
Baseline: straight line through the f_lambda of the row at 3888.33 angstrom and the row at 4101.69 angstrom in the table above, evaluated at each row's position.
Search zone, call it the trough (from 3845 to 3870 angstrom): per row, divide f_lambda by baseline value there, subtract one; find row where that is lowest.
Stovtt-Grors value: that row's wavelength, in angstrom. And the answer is 3859.79 angstrom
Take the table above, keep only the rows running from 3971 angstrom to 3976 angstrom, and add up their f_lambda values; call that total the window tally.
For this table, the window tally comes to 44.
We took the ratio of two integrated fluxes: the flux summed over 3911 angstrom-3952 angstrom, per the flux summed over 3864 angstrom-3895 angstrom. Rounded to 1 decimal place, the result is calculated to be 1.3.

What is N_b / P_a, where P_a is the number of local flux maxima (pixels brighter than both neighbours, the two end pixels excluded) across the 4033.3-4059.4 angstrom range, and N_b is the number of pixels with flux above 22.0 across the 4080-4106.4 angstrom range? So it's 7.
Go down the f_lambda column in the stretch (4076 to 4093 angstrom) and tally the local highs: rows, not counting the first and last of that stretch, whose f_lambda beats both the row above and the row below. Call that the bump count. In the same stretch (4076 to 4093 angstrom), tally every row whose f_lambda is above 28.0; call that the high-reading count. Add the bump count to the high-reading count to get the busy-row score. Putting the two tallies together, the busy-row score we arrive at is 11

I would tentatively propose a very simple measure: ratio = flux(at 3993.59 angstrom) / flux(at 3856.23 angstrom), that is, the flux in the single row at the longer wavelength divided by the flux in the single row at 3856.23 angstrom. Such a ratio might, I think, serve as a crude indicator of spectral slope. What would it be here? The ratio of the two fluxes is 3.2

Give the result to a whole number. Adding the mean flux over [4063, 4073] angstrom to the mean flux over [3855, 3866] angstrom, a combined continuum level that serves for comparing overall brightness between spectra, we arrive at 38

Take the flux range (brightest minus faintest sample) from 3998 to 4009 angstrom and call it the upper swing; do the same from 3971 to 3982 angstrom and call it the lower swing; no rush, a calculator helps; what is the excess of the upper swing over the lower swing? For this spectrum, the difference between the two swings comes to -10.8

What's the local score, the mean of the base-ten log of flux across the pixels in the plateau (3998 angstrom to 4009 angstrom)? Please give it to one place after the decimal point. 1.5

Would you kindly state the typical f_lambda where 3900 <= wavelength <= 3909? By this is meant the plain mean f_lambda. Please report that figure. 18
